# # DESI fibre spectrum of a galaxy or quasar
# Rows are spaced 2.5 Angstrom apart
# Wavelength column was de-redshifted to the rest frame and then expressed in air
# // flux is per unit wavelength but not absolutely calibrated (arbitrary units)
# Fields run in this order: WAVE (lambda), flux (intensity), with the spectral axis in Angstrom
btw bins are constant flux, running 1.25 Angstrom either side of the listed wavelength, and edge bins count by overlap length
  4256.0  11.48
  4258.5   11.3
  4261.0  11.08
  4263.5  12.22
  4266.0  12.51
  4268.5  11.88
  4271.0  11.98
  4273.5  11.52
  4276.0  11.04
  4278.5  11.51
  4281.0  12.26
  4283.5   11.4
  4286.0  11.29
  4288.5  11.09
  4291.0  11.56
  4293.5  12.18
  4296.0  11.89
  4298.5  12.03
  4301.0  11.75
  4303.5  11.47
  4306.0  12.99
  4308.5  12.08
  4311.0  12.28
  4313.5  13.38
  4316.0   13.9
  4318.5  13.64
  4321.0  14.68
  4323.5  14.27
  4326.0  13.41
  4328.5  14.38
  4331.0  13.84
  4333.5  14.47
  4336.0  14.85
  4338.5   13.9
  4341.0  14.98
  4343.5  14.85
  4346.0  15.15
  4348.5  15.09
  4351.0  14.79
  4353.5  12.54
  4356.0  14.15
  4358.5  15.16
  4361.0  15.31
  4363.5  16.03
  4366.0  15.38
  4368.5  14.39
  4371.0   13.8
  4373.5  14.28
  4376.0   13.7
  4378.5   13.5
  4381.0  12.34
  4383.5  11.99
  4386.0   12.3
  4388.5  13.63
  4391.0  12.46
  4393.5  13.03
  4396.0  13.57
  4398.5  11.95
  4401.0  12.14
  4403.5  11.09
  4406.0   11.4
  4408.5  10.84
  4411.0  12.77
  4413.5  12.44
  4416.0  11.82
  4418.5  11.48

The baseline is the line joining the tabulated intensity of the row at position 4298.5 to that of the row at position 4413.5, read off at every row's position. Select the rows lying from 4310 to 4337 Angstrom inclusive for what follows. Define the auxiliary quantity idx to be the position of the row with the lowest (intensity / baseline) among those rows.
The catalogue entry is 4311.0 Angstrom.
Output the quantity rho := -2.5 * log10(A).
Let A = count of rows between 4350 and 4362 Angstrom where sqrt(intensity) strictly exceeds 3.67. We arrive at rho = -1.5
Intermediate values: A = 4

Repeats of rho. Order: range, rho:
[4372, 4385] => -1.2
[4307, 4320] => -0.8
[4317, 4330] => -1.5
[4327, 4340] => -1.7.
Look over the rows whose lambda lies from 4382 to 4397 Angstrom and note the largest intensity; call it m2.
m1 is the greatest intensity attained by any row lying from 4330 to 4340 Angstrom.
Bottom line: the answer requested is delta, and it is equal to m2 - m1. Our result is -1.2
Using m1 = 14.85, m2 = 13.63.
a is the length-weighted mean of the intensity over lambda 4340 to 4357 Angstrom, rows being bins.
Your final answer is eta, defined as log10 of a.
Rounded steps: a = 14.5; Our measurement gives 1.16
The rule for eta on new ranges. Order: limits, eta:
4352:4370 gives 1.17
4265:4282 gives 1.07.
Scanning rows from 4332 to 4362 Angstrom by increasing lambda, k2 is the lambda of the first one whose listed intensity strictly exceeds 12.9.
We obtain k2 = 4333.5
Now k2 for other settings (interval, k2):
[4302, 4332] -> 4306.0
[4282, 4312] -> 4306.0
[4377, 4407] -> 4378.5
